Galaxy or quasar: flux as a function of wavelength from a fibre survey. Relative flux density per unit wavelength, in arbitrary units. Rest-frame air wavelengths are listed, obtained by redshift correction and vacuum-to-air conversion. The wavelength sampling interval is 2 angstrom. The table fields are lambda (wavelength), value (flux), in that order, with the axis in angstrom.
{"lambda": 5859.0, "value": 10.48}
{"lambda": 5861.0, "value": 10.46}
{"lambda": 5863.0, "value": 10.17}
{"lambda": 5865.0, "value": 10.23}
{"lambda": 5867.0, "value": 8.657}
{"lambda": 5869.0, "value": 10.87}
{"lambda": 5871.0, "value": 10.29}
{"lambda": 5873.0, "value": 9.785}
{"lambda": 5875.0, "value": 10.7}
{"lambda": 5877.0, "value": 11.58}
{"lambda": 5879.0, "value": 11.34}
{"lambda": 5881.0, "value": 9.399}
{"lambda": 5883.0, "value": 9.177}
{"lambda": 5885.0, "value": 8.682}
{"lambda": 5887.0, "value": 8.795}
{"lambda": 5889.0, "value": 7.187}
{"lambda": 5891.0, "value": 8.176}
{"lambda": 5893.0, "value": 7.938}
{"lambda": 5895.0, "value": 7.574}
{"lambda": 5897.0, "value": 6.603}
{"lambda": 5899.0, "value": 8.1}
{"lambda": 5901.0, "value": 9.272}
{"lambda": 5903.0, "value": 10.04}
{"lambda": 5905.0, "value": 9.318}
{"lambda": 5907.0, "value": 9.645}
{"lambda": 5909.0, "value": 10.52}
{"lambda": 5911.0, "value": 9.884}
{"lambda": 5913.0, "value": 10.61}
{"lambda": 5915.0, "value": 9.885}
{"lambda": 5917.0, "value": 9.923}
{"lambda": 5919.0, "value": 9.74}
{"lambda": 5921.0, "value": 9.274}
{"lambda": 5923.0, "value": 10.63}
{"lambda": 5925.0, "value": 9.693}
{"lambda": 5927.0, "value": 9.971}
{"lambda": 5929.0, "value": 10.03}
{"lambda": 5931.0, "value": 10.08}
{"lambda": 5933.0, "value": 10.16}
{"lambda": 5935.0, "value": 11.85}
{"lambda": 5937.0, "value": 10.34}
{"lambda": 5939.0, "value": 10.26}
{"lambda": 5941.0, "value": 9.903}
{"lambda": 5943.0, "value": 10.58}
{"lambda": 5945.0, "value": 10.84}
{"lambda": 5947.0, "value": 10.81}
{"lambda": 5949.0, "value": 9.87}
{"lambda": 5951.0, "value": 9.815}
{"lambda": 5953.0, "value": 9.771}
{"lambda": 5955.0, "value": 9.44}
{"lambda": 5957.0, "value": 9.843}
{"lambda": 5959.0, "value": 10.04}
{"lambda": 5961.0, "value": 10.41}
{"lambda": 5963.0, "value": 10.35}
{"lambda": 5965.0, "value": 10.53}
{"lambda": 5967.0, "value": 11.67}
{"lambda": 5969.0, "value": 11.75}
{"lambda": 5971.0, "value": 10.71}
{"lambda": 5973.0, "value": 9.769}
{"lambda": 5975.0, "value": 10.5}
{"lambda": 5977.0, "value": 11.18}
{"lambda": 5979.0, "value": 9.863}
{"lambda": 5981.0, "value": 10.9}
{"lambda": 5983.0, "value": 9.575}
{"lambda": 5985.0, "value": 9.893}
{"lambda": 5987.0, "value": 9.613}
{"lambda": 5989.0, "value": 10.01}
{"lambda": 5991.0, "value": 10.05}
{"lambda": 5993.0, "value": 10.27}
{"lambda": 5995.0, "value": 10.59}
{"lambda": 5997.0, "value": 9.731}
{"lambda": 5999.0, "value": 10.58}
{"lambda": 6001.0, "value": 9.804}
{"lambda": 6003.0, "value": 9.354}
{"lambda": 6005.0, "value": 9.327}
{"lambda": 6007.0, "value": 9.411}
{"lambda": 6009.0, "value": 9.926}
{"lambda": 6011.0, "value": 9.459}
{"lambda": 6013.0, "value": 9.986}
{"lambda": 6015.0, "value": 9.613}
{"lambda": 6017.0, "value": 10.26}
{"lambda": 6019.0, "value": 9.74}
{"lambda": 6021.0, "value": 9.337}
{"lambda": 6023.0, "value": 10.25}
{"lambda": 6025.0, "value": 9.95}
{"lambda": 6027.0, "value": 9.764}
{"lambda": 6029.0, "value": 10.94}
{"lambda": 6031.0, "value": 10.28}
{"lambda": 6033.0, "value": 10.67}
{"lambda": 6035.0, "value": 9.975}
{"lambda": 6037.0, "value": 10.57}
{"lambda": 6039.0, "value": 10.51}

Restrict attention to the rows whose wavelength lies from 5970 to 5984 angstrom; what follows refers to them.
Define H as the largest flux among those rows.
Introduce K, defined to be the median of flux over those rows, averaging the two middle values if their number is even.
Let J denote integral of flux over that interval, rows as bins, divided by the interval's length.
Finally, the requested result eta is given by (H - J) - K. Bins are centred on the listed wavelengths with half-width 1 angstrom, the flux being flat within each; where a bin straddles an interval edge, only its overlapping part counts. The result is -9.68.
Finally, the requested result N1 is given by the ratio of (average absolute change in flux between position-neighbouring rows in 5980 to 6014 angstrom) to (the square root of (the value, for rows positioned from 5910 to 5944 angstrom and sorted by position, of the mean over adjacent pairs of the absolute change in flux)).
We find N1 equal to 0.61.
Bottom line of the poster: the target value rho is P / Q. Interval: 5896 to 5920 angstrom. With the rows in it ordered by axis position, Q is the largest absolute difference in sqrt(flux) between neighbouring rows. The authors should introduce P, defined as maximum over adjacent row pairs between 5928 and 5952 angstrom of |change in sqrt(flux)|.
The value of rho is 0.9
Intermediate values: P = 0.25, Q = 0.28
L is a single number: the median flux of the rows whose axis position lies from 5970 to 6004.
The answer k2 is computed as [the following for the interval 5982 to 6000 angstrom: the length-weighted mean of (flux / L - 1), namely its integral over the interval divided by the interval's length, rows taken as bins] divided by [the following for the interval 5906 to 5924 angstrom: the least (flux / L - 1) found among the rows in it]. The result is 0.0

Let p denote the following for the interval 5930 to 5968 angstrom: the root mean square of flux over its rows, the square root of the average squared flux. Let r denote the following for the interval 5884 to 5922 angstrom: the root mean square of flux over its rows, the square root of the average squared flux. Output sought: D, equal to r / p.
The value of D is 0.88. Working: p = 10.4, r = 9.1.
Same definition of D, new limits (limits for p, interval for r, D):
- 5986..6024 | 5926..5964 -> 1.04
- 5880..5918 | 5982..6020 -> 1.09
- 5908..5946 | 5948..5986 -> 1.01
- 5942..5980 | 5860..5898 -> 0.91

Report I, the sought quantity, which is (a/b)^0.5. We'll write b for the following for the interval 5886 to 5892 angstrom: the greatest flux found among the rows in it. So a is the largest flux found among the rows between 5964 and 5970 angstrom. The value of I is 1.16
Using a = 11.75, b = 8.795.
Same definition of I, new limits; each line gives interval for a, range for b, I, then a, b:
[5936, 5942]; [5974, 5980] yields 0.96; 10.34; 11.18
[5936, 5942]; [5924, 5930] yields 1.02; 10.34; 10.03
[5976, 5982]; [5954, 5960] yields 1.06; 11.18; 10.04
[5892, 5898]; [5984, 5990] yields 0.89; 7.938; 10.01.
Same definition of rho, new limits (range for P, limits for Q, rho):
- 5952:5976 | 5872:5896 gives 0.6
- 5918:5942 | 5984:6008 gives 1.9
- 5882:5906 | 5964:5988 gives 1.4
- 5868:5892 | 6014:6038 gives 1.7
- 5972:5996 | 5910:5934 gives 1.0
